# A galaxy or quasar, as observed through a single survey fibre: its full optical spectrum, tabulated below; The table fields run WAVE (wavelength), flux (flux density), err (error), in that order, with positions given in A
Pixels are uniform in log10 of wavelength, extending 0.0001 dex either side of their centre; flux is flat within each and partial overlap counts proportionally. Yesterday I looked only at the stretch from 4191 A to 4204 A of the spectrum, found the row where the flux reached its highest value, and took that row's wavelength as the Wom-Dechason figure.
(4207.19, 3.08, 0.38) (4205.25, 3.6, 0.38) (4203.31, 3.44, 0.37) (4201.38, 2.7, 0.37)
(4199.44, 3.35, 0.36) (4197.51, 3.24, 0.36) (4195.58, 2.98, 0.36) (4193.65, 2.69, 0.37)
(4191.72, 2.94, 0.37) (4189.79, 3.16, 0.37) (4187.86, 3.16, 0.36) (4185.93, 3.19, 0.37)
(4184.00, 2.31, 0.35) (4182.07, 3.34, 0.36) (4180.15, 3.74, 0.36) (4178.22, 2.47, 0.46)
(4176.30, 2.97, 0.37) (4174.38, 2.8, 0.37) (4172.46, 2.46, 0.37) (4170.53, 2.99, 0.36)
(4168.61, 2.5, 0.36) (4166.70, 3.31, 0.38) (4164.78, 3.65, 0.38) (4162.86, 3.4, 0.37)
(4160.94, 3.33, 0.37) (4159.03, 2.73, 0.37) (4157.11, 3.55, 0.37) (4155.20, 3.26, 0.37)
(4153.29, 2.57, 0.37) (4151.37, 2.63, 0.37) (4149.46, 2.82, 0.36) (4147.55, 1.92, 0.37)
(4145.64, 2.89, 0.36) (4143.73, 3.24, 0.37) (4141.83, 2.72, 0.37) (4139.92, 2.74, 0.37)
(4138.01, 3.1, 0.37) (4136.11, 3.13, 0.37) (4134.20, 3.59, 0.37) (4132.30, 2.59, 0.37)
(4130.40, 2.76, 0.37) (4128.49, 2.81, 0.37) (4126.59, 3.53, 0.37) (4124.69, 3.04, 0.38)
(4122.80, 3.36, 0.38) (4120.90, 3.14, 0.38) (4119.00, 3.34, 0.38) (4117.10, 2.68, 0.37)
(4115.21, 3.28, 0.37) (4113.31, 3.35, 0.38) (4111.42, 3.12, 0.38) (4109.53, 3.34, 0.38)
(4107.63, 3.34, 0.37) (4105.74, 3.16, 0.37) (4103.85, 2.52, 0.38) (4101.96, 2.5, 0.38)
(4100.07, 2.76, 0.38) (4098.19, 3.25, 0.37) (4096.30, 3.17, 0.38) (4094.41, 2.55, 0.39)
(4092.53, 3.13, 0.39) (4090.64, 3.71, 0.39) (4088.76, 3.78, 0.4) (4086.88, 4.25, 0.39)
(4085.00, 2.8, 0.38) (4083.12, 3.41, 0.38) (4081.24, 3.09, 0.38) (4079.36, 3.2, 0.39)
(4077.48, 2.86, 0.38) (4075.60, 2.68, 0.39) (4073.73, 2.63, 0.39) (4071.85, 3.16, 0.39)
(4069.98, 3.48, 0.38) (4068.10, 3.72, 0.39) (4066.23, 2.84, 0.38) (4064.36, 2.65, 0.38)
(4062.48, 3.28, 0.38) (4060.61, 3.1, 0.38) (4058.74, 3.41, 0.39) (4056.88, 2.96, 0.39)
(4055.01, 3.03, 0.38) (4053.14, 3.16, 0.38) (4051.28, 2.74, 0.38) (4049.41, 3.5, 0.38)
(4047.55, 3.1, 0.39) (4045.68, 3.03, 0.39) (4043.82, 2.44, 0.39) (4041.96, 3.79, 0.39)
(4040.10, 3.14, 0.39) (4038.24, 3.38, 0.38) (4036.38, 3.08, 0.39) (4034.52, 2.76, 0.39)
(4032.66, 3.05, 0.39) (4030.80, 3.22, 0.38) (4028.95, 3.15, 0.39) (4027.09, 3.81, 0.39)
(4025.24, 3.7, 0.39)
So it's 4203.31 A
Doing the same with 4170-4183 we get 4180.15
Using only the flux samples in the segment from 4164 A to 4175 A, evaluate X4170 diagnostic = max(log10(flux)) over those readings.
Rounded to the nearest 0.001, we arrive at 0.562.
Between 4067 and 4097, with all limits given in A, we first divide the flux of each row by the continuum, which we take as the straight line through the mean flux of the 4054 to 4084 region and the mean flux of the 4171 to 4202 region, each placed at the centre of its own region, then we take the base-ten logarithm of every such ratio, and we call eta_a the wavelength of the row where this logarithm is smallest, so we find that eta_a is 4094.41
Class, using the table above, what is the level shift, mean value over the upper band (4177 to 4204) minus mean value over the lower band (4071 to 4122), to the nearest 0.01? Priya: -0.07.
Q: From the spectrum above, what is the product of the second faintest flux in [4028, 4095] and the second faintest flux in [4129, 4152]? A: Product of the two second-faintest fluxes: 6.6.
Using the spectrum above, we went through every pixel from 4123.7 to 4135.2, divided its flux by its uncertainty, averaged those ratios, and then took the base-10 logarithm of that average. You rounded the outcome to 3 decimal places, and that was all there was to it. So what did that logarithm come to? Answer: 0.915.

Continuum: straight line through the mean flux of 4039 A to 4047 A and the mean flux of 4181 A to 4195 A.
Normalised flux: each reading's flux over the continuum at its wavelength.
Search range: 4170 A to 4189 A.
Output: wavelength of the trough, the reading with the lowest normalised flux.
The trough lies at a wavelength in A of 4184.00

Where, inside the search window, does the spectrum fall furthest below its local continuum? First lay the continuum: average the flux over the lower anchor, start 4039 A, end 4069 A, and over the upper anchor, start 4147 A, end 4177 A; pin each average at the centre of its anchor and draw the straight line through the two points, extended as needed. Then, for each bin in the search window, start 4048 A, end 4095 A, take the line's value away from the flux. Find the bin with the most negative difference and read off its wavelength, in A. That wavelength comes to 4094.41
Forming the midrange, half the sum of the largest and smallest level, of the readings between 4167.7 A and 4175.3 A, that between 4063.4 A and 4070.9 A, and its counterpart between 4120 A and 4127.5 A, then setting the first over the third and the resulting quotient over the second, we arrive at 0.260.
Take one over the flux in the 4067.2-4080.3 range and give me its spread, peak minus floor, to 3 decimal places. 0.111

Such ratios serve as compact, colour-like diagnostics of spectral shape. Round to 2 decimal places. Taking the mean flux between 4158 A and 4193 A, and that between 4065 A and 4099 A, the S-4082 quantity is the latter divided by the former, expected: 1.06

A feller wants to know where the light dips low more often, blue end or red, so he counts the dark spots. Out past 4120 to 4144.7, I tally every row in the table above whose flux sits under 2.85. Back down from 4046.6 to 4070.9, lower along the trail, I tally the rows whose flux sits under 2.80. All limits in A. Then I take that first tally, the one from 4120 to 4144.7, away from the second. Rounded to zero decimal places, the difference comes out -3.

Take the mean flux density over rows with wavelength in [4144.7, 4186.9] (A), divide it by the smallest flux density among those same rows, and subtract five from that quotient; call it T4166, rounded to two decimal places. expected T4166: -3.47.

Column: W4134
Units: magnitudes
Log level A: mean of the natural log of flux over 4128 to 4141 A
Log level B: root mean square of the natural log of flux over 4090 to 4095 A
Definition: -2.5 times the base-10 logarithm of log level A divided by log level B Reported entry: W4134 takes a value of 0.06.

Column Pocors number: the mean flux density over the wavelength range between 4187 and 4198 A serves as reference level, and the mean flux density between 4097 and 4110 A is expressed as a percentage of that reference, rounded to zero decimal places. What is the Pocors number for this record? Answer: 98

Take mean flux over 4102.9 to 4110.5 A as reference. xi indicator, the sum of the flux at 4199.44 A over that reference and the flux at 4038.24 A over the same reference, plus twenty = 22.2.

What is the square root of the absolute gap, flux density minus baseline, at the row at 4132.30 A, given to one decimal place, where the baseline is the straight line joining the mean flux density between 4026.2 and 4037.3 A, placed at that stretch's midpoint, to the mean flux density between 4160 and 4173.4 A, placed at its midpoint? 0.7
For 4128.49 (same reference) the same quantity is 0.6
